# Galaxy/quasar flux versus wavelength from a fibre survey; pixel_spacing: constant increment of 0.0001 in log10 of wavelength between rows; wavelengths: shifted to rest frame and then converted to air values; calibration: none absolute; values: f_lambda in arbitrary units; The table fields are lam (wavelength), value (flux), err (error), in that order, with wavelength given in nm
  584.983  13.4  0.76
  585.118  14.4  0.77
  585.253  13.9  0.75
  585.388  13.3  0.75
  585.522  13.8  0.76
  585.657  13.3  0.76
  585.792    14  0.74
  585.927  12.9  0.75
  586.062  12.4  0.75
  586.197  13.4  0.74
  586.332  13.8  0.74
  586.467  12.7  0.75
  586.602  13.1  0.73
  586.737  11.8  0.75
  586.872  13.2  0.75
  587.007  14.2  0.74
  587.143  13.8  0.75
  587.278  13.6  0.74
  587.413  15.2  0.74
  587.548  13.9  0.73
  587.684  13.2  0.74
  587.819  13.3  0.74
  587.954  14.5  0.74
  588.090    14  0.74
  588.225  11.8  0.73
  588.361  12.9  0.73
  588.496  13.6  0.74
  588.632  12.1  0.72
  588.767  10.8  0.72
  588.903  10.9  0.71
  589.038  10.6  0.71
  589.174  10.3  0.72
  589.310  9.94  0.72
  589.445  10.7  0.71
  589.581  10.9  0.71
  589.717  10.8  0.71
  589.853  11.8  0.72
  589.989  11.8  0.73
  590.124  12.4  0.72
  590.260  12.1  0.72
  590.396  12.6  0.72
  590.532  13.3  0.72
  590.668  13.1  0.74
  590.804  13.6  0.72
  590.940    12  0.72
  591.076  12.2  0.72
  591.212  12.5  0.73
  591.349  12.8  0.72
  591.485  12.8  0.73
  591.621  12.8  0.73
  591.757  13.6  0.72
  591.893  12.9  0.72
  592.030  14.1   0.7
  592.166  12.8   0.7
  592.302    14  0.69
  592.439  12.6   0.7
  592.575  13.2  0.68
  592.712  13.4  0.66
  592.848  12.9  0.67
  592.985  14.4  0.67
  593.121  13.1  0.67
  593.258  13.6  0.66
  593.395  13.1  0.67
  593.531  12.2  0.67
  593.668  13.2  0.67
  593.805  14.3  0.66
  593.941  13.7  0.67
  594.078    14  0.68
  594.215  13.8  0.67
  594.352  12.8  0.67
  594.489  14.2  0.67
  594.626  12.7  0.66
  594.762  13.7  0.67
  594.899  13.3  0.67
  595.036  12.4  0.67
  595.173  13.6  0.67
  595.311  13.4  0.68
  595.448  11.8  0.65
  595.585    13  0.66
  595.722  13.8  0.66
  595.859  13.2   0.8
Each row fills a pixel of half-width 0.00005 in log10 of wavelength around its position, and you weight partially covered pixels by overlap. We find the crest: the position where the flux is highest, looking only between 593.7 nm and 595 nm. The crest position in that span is 593.805 nm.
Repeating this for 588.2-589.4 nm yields 588.496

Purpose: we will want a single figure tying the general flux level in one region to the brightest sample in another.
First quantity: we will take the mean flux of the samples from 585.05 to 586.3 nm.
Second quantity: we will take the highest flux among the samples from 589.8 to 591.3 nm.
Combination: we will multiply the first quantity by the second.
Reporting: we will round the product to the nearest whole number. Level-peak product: 183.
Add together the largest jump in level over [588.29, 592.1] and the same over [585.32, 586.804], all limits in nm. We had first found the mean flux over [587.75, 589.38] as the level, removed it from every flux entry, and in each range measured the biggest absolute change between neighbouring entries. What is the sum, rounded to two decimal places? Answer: 2.90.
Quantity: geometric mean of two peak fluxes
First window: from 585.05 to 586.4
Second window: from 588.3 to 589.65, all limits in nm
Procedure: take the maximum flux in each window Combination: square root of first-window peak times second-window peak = 14.0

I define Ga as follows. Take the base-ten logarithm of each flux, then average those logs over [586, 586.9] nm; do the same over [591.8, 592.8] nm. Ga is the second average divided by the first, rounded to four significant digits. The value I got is 1.011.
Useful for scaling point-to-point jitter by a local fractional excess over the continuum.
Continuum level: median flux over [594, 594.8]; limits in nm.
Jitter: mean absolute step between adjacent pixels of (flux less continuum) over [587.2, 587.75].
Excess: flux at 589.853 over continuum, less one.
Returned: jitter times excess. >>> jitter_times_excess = -0.17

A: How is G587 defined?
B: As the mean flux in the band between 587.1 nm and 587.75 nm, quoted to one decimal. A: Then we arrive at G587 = 13.9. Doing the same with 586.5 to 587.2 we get 13.2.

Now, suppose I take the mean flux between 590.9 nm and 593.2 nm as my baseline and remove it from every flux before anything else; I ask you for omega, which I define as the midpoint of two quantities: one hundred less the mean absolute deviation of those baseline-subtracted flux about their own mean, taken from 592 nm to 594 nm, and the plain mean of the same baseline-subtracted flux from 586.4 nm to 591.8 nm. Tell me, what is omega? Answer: 49.5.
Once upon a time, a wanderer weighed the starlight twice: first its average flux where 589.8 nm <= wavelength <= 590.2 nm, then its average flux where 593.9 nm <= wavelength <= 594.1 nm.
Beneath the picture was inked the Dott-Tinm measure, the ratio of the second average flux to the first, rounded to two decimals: 1.15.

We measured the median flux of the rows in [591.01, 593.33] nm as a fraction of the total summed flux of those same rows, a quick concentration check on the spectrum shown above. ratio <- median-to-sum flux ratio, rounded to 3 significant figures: 0.0577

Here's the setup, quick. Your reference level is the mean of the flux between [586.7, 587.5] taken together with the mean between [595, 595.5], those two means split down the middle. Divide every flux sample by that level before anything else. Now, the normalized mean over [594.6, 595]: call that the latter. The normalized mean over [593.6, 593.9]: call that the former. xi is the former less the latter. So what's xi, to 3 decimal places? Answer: 0.039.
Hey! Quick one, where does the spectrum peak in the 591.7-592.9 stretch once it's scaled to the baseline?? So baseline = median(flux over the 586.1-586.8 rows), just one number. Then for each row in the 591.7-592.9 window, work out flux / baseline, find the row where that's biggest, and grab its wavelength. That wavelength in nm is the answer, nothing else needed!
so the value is 592.030 nm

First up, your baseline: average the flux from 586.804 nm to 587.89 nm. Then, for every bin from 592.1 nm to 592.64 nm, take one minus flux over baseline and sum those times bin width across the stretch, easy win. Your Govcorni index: 0.026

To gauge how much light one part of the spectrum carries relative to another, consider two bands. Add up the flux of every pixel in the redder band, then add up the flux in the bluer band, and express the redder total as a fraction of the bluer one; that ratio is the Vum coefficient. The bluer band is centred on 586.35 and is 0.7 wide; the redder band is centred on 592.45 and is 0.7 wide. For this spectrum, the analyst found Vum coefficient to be 1.01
